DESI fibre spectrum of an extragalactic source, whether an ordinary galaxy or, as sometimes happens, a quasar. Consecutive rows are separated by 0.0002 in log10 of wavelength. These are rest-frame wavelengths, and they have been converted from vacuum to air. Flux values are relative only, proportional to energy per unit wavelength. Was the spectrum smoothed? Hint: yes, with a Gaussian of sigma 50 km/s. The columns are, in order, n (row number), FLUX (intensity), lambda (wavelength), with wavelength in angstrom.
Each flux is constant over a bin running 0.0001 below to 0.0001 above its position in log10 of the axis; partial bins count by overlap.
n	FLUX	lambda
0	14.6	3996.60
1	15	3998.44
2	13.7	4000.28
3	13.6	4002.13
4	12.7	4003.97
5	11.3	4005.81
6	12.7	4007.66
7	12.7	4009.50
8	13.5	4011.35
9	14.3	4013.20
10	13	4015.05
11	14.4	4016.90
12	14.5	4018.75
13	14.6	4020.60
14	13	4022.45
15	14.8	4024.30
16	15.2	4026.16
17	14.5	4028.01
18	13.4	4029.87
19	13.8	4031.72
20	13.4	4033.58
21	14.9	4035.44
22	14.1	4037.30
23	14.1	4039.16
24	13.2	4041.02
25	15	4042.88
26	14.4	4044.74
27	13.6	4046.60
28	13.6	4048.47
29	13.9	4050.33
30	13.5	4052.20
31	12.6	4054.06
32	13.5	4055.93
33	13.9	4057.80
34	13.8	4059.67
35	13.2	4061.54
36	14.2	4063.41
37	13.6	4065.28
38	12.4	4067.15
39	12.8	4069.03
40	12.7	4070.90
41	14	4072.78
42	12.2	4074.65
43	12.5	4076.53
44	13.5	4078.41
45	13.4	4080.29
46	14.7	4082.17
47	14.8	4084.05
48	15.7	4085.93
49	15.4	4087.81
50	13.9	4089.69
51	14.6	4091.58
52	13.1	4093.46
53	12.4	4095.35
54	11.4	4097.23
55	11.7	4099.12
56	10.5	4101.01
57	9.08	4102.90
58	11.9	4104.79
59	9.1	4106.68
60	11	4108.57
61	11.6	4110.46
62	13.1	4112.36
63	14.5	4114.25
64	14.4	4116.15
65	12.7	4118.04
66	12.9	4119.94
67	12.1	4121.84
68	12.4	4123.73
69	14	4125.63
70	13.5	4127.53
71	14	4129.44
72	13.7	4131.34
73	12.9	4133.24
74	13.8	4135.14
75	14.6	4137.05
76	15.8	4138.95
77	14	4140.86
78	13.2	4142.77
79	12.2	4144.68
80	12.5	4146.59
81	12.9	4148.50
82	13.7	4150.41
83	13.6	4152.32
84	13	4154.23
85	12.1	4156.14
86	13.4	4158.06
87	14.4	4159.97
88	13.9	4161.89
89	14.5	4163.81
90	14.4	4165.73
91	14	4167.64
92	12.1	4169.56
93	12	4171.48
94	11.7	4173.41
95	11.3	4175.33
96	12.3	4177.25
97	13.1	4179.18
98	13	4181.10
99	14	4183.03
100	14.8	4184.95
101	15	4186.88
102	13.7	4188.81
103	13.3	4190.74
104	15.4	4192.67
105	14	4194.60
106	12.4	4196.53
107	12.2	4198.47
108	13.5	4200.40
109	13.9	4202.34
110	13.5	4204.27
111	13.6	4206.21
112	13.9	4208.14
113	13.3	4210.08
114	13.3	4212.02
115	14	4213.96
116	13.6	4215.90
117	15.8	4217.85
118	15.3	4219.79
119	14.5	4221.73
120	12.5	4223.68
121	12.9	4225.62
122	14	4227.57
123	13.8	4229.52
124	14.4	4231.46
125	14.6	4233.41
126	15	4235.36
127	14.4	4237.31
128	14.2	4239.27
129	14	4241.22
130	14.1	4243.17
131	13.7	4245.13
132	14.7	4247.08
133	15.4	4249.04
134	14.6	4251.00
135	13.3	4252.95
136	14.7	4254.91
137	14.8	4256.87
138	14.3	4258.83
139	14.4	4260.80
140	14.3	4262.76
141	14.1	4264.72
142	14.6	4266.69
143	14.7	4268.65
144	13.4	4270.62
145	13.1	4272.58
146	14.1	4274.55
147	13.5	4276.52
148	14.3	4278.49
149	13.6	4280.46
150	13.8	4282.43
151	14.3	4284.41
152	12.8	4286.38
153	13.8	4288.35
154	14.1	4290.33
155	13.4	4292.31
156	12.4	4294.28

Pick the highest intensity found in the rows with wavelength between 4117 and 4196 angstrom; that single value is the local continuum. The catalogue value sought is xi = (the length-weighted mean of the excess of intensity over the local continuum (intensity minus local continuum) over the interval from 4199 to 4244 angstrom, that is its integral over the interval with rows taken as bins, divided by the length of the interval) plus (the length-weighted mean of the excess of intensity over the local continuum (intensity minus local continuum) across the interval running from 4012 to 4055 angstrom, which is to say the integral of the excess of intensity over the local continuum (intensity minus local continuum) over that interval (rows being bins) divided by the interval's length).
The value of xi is -3.6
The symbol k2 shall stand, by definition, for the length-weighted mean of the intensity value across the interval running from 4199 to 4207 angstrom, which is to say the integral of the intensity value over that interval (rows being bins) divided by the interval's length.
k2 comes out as 13.5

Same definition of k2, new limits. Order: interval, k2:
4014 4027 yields 14.2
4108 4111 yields 11.3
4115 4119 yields 13.6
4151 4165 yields 13.6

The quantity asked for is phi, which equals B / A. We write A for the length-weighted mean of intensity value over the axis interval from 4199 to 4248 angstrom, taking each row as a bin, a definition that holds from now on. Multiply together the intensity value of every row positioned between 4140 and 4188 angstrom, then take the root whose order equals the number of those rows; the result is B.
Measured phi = 0.94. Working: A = 14.0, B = 13.2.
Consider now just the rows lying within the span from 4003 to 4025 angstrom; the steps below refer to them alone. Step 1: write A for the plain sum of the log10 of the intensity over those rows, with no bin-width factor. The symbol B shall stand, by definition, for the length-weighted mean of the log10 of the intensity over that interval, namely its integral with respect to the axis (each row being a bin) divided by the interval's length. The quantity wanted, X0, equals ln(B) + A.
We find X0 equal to 13.7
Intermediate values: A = 13.5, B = 1.128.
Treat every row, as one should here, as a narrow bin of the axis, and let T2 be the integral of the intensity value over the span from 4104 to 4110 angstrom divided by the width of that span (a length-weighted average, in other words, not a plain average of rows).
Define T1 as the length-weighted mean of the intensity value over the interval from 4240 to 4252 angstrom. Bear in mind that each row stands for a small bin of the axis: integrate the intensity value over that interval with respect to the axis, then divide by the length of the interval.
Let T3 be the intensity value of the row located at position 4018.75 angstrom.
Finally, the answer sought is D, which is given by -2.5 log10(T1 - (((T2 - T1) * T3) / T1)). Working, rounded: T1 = 14.4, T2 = 10.7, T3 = 14.5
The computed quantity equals -3.1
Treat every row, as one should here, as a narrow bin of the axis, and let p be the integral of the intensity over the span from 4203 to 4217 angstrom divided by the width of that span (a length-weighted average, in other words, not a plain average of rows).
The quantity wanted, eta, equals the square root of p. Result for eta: 3.69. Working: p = 13.6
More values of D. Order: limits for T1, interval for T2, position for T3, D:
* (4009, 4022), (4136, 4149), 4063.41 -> -2.9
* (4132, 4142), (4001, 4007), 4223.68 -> -3.0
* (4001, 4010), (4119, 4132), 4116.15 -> -2.7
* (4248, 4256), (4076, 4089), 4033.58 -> -2.9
